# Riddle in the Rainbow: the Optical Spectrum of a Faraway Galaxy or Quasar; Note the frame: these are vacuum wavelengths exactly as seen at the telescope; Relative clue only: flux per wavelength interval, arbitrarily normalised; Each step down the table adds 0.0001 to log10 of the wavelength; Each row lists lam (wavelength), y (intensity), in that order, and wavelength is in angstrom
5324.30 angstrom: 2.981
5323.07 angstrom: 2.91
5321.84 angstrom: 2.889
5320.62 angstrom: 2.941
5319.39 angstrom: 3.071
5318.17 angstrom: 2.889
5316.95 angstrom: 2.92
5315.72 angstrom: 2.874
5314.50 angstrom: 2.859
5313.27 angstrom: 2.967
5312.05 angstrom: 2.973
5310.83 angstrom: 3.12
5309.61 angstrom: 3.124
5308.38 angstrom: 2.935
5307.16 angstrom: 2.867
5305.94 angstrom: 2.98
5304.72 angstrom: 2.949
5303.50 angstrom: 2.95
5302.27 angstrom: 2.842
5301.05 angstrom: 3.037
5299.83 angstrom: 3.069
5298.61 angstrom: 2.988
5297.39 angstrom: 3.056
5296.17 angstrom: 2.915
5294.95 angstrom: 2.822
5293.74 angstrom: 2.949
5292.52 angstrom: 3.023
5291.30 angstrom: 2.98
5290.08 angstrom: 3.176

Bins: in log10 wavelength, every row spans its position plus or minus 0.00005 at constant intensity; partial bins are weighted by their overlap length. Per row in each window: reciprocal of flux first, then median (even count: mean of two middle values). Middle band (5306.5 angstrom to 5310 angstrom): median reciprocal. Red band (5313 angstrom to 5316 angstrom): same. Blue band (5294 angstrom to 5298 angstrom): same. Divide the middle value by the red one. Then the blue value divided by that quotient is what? 0.350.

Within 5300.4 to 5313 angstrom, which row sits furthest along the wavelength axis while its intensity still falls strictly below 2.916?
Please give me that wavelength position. 5307.16 angstrom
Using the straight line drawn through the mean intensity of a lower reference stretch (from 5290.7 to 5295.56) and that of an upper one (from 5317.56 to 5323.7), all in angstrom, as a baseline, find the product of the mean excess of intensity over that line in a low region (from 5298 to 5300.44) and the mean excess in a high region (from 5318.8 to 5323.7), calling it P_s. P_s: 0.0011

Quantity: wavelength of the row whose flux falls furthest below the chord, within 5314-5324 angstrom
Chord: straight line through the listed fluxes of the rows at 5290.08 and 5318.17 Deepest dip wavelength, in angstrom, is 5314.50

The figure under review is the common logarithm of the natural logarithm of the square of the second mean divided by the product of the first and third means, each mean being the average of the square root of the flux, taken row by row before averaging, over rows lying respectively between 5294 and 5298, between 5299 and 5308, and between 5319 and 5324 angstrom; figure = -2.31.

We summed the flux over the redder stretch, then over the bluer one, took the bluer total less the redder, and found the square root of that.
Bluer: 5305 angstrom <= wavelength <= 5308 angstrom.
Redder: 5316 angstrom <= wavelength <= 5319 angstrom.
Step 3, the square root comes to 0.19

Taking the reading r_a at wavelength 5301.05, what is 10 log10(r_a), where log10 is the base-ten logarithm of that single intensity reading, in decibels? 4.8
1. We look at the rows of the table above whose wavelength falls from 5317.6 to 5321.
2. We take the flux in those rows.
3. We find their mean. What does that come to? 2.97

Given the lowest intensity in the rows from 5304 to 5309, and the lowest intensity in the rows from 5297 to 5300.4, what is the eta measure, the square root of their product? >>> 2.93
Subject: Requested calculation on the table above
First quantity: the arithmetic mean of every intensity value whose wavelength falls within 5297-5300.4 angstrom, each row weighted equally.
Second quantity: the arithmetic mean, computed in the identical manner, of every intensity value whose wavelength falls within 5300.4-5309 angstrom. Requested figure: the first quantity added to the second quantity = 5.97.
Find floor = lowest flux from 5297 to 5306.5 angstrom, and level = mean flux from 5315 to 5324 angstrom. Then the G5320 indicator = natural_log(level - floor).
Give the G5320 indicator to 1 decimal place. -2.5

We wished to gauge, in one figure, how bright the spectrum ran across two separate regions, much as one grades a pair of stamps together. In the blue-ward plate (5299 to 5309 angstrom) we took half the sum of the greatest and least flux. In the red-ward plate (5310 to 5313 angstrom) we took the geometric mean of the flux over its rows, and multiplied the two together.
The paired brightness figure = 9.00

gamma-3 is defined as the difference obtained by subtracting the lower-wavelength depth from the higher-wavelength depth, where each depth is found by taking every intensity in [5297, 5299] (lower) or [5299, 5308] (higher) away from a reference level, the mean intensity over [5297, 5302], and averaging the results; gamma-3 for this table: 0.07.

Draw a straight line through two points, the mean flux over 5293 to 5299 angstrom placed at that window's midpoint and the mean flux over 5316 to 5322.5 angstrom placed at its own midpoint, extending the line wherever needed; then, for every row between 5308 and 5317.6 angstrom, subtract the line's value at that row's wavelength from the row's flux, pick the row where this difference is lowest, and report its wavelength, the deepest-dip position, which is 5314.50 angstrom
